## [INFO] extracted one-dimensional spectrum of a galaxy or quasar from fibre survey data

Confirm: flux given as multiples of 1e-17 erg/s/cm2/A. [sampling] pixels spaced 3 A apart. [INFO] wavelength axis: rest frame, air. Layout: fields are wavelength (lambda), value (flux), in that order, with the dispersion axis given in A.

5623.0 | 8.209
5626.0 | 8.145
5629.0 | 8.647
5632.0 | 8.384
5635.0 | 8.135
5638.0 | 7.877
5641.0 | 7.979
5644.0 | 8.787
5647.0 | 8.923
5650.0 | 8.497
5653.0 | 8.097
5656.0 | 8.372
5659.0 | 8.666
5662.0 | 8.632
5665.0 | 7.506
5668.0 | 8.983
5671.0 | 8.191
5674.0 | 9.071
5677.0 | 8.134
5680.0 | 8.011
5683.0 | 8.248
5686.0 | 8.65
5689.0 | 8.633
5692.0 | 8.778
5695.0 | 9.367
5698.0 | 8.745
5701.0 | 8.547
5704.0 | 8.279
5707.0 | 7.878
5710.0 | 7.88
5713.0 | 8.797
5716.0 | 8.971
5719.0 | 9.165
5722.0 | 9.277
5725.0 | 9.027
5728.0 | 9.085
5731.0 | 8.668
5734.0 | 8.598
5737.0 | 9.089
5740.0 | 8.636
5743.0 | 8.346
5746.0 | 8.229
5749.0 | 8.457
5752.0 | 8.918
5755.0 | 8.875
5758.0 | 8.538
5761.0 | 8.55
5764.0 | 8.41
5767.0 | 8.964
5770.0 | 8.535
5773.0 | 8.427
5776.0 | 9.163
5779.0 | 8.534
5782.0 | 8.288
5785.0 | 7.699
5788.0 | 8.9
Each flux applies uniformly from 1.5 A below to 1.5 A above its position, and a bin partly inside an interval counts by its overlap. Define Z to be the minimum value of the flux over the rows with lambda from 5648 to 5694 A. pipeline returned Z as 7.506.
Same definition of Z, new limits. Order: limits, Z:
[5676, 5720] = 7.878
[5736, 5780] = 8.229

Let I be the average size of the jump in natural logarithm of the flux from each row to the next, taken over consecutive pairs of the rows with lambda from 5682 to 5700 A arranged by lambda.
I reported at 0.040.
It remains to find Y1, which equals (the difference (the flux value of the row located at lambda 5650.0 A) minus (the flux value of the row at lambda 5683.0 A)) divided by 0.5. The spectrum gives 0.5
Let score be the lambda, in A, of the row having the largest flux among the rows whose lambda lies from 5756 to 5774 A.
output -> 5767.0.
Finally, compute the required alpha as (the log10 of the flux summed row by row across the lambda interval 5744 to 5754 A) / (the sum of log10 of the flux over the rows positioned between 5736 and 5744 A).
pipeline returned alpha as 0.99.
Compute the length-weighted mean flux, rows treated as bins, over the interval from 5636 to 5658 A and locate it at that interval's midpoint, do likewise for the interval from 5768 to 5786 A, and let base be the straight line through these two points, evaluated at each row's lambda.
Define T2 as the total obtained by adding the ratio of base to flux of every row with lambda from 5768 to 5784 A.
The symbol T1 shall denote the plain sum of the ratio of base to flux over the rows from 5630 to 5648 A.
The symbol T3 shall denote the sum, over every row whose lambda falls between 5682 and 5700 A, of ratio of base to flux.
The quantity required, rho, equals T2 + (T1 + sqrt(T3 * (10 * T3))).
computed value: 29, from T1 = 6.0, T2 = 4.9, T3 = 5.8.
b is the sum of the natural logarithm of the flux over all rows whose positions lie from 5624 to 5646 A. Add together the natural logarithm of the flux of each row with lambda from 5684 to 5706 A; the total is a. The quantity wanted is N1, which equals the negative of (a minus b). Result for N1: -0.36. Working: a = 15.2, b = 14.8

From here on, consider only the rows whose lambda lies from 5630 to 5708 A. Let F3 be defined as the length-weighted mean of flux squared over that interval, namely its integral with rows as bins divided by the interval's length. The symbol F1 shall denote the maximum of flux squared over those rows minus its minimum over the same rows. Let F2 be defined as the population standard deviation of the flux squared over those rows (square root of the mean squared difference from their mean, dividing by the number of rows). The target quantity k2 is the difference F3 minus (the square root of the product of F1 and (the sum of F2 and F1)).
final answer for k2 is 36.7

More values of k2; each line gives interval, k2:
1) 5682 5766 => 46.6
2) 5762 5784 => 56.3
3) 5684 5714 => 44.1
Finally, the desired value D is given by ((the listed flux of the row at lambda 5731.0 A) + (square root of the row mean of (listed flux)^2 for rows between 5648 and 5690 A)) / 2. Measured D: 8.54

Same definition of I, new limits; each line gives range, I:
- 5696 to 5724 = 0.033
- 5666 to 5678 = 0.101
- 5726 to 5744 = 0.039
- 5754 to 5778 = 0.038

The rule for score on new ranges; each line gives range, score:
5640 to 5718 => 5695.0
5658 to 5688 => 5674.0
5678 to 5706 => 5695.0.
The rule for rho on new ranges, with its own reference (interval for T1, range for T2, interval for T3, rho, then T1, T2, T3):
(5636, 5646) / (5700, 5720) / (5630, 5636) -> 16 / 3.1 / 7.0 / 2.0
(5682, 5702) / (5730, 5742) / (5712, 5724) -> 22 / 6.8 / 3.9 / 3.7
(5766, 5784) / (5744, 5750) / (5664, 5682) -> 27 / 5.9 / 2.0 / 6.1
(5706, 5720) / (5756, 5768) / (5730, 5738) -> 18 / 5.0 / 3.9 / 2.9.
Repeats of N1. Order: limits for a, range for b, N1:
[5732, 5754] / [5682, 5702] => 0.08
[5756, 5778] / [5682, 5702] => 0.04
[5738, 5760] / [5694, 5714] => -0.07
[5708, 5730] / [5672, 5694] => -0.31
